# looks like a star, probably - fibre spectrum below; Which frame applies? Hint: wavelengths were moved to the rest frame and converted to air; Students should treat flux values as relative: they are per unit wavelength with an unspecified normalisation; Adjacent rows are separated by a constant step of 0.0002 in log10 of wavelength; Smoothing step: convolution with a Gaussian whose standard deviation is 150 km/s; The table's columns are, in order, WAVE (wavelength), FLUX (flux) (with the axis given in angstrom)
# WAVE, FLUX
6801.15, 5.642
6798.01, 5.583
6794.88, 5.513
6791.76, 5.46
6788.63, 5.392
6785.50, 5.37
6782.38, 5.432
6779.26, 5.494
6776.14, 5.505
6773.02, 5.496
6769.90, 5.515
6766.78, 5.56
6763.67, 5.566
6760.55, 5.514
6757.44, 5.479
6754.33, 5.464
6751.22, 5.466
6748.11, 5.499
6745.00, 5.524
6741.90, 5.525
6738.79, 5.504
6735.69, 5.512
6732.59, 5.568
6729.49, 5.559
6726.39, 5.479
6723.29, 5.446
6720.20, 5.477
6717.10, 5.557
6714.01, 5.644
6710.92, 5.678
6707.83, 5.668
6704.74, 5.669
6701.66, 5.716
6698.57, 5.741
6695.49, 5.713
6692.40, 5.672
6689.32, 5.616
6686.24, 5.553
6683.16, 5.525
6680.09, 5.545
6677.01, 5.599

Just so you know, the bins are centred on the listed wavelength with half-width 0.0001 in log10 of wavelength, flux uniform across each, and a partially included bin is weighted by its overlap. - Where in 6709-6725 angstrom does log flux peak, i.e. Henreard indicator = 6710.92 angstrom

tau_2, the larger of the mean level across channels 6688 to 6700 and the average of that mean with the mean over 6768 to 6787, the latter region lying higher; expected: 5.69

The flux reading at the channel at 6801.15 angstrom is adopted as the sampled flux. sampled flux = 5.642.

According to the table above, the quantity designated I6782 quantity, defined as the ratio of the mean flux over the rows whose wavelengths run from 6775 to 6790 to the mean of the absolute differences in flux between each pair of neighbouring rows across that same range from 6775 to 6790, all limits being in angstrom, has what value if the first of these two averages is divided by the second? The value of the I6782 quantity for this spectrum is 139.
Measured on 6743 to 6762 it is 250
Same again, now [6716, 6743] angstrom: 139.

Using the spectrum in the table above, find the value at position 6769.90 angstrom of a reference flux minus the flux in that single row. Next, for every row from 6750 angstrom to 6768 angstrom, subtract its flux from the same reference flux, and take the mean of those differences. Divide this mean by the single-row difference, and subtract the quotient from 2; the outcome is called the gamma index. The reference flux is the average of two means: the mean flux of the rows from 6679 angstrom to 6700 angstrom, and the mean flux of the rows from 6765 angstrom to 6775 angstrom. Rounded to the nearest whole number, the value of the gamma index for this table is 1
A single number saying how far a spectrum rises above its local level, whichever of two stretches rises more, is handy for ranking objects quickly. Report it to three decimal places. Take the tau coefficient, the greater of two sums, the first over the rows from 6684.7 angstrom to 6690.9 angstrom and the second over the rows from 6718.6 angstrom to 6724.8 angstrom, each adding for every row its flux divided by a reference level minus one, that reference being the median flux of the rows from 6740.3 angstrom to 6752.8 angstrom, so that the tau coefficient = 0.026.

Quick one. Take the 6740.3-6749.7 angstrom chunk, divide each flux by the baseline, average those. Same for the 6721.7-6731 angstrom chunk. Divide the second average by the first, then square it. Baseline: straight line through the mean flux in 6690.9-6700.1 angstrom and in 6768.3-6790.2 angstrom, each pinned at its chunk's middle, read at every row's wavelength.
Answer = 0.97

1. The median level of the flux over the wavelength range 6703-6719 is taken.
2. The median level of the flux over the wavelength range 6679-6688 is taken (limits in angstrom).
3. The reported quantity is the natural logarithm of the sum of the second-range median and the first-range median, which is 2.42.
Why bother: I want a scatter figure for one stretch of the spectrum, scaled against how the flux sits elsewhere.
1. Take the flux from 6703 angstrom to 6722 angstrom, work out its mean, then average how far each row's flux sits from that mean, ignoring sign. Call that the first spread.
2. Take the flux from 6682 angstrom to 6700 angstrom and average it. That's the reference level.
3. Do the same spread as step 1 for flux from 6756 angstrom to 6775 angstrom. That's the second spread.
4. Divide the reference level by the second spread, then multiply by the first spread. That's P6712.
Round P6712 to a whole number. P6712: 13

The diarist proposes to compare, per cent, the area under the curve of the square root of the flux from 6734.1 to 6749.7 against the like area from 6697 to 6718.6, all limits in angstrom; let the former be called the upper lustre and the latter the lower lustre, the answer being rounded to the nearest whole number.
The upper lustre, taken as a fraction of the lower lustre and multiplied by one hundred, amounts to 71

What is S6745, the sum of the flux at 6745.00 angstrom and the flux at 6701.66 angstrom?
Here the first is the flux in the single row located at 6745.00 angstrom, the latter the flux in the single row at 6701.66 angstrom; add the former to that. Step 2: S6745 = 11.2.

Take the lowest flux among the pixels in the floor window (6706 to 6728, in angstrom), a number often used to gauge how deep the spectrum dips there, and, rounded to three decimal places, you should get 5.446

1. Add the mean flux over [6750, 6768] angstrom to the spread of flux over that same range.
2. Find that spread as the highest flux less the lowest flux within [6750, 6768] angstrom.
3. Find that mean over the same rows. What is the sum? 5.61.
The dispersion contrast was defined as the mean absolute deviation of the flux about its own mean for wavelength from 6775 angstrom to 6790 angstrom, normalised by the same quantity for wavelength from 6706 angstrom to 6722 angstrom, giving 0.69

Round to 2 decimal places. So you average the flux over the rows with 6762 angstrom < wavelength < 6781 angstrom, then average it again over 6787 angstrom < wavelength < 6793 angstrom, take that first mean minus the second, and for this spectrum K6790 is 0.10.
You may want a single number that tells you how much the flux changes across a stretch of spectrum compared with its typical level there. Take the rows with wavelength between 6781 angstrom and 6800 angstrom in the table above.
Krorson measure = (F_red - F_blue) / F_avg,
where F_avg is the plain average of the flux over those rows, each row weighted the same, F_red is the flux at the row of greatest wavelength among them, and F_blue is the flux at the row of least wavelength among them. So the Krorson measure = 0.028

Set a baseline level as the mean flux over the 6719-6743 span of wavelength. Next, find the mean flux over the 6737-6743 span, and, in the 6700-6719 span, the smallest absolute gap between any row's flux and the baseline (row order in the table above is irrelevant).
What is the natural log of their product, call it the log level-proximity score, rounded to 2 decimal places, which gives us -1.32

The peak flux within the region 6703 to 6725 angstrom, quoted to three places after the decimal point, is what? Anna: 5.678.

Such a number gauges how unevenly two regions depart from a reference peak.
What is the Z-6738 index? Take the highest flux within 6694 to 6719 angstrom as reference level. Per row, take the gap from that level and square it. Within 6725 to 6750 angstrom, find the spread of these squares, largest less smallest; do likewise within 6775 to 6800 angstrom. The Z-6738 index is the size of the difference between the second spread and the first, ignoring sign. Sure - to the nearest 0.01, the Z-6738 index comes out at 0.07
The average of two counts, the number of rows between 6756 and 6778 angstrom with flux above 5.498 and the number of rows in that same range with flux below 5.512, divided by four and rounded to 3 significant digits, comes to 1.00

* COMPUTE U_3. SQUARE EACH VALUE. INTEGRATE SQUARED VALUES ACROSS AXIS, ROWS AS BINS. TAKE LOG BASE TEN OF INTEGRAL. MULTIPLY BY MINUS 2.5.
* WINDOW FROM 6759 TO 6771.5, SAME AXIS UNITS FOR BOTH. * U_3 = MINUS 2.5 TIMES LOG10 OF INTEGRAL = -6.46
